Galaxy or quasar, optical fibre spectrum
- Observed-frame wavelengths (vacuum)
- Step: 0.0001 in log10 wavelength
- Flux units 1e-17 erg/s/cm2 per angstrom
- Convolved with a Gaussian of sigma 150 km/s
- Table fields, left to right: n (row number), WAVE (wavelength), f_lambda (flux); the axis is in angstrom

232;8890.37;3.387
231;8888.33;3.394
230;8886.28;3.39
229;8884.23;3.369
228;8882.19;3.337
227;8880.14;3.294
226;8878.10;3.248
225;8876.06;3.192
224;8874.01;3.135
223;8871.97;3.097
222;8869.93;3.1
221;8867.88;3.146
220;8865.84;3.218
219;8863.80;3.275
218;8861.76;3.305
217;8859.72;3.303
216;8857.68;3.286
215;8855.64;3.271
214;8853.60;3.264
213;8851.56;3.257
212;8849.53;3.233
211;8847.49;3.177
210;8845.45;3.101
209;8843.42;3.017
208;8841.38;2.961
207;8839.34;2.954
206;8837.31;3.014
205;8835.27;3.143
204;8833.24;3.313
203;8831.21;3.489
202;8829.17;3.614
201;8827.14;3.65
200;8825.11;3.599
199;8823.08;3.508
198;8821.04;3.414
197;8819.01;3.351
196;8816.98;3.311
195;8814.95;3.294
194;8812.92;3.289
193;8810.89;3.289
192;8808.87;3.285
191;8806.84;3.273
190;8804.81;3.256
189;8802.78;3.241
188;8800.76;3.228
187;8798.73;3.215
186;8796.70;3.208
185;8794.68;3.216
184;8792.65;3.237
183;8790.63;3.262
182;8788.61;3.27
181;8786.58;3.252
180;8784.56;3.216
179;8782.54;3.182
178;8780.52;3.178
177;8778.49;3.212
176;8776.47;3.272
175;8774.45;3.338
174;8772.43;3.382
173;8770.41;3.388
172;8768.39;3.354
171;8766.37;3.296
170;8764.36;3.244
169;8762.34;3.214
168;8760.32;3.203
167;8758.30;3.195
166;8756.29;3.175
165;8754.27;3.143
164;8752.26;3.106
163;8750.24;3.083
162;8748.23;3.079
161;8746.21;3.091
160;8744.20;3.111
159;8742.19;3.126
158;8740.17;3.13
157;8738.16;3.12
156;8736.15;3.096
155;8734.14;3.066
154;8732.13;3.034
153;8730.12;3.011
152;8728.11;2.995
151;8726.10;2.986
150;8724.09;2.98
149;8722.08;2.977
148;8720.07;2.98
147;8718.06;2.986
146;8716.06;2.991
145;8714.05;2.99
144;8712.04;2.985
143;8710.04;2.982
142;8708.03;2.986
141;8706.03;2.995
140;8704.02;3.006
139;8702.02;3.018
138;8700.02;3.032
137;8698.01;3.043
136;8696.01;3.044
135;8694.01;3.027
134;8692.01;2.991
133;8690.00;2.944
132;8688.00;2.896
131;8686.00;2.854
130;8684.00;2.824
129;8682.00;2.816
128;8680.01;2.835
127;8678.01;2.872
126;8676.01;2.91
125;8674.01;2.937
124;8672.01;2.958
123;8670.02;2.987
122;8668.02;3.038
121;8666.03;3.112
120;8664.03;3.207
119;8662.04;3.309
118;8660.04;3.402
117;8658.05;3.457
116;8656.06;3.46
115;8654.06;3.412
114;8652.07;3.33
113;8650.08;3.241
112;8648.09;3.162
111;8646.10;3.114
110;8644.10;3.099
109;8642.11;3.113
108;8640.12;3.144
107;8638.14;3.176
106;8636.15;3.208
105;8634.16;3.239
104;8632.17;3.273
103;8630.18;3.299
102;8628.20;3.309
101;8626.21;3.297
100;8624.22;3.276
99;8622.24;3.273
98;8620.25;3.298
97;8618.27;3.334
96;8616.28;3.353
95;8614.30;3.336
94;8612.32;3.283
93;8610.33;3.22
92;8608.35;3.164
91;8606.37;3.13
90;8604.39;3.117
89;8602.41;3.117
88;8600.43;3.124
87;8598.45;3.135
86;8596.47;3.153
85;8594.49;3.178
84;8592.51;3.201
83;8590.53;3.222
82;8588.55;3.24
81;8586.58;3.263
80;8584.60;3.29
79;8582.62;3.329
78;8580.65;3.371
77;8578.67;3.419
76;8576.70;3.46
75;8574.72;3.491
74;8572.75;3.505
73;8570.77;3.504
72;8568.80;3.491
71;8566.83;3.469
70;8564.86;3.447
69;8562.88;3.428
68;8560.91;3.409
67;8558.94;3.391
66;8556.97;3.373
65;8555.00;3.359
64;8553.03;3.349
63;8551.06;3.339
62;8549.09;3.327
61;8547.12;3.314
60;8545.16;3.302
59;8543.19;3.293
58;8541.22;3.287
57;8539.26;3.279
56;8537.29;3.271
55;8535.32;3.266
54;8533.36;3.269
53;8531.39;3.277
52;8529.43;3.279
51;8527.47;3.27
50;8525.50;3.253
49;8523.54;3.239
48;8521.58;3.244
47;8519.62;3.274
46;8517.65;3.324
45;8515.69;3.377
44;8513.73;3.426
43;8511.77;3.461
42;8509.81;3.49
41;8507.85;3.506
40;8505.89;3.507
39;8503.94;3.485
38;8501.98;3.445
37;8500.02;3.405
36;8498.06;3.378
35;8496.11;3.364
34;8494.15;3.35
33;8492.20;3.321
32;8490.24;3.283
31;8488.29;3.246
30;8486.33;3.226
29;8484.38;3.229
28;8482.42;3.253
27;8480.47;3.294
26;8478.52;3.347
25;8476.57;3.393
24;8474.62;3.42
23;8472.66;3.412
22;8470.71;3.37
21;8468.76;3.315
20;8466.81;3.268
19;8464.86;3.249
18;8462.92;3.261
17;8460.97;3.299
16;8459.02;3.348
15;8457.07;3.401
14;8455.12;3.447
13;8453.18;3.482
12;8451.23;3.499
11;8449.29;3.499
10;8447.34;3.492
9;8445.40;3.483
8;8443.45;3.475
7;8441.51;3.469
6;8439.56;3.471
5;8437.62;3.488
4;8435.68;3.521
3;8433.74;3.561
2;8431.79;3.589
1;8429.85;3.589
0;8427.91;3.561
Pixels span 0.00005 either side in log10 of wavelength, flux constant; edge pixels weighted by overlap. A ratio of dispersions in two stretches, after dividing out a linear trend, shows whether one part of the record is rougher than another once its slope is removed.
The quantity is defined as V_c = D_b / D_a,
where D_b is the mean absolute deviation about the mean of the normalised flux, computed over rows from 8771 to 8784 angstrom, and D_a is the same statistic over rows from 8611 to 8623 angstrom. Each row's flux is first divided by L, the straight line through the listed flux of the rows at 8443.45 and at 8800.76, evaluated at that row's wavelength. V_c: 2.6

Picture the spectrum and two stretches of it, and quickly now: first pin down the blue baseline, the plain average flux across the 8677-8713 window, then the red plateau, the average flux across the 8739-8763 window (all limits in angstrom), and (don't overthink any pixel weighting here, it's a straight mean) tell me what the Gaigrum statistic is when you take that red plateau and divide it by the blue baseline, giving 1.06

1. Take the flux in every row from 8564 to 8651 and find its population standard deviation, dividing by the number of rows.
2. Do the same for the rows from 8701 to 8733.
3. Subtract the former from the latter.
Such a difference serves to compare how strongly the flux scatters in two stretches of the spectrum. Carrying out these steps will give -0.11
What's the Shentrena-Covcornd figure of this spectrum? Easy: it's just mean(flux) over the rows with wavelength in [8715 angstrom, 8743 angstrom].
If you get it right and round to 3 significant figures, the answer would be 3.03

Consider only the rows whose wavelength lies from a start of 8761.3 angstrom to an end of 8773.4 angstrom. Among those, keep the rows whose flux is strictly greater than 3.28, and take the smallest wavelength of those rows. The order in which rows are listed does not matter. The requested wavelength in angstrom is 8766.37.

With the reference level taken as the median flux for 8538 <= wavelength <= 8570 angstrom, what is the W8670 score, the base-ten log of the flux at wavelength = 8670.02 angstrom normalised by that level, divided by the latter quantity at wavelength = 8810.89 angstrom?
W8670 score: 5.9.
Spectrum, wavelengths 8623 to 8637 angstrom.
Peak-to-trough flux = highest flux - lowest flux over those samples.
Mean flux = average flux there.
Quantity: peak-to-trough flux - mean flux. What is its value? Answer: -3.17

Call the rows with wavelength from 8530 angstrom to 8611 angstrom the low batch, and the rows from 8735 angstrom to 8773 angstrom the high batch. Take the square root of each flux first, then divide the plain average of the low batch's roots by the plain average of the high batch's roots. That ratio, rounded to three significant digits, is 1.02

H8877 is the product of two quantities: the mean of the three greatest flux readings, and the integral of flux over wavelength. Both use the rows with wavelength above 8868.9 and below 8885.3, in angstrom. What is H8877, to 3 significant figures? 176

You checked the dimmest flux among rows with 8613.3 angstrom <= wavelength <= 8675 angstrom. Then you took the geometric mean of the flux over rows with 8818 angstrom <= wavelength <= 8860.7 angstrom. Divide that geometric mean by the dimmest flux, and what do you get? 1.12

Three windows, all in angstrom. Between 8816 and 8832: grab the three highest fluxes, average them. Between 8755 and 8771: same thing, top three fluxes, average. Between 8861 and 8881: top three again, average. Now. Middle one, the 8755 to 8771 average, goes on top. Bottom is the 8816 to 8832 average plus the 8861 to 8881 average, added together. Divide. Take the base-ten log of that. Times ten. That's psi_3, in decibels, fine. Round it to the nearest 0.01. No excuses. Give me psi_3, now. -3.15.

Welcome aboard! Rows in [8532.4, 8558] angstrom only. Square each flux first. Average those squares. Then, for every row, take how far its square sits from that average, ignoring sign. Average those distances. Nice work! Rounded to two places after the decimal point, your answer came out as 0.21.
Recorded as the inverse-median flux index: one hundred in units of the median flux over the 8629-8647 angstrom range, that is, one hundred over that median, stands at 31.5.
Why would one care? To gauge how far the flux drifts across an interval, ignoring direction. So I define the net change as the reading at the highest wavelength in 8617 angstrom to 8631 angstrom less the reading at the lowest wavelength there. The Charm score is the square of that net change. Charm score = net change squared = 0.00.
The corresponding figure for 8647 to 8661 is 0.06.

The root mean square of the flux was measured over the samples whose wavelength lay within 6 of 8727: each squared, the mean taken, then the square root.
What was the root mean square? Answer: 3.00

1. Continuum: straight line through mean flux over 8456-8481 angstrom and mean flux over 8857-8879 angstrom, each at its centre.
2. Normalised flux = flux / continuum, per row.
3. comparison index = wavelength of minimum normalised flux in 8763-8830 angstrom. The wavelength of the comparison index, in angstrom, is 8780.52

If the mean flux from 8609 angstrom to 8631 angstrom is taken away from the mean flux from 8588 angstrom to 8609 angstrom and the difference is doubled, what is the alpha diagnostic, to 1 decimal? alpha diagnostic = -0.3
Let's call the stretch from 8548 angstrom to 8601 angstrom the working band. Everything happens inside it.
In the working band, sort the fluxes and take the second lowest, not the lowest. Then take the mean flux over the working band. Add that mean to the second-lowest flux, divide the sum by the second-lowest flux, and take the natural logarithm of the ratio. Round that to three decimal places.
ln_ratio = 0.726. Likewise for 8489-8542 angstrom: 0.709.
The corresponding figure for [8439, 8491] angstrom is 0.714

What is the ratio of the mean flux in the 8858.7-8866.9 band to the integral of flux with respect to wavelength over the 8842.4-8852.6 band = 0.102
